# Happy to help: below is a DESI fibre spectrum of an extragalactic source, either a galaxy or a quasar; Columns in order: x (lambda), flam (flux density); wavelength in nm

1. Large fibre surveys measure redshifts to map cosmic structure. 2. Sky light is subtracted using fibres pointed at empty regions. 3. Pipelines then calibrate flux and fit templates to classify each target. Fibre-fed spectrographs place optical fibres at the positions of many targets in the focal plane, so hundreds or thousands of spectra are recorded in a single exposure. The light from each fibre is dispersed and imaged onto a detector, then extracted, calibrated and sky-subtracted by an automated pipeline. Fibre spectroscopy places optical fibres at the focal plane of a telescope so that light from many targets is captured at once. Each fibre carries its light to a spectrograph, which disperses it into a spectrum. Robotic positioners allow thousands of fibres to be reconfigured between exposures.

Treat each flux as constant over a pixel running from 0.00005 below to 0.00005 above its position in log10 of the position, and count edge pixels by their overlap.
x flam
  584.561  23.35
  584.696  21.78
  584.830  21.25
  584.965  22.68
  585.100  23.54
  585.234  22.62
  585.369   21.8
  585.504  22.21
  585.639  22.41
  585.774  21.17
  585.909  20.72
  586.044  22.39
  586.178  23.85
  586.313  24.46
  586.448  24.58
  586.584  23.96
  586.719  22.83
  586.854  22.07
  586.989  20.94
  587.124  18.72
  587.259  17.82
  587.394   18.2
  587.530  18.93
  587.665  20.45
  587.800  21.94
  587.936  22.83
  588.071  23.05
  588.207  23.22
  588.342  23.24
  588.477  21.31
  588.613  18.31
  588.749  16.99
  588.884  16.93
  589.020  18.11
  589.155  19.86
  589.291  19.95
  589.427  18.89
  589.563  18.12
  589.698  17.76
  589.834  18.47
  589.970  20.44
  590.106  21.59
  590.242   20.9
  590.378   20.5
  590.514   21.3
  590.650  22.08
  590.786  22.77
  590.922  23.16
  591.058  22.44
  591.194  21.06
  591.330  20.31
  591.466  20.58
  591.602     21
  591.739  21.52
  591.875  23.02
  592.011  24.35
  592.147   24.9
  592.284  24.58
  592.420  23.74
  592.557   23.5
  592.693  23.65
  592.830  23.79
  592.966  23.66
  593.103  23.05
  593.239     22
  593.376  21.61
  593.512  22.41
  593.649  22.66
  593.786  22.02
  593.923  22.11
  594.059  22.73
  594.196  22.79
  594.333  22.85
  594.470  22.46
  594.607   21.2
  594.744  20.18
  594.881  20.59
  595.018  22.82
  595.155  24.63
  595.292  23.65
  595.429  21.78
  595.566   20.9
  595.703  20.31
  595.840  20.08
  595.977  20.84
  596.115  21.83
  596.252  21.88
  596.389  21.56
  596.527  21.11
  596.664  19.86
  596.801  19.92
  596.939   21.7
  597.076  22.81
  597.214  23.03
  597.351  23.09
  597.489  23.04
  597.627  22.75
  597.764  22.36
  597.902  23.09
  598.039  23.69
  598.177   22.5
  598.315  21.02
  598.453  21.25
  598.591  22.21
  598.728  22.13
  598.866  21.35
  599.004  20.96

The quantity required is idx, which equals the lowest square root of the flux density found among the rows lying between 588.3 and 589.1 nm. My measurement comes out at 4.1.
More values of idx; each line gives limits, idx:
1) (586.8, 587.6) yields 4.2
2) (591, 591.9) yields 4.5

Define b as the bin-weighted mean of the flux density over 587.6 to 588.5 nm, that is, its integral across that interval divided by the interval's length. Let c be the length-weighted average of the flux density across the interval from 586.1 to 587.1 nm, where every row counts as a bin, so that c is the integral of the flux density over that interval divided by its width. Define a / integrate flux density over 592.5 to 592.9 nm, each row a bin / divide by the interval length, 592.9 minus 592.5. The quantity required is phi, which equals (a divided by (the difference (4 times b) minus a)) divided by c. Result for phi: 0.0156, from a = 23.7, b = 22.4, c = 23.0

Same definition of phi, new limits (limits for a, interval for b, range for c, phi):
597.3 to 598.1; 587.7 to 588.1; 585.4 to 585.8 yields 0.0157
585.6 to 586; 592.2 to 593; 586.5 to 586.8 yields 0.0124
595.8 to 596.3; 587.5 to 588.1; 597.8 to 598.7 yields 0.0146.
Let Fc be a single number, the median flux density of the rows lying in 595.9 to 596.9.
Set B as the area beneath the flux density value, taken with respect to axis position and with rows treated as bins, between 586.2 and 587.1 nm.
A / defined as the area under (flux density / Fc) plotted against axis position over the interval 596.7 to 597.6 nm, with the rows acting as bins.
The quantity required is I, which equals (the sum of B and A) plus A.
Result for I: 22.5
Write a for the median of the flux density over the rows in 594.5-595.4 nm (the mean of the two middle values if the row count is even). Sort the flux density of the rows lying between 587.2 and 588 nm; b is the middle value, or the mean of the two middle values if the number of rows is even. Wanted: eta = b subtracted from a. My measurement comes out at 2.3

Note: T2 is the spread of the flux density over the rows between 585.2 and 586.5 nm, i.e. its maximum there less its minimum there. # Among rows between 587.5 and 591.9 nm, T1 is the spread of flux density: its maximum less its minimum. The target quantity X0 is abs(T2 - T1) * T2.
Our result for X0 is 9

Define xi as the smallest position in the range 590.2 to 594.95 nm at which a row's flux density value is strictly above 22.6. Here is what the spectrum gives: 590.786 nm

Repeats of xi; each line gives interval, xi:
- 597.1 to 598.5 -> 597.214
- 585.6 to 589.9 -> 586.178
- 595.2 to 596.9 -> 595.292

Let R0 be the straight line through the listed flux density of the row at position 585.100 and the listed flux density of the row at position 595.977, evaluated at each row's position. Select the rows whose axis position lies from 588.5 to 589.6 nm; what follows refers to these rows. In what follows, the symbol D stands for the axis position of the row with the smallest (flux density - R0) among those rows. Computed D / 588.884 nm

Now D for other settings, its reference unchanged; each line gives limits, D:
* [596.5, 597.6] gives 596.664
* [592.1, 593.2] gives 593.103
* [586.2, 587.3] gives 587.259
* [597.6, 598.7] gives 598.315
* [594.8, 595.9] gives 595.840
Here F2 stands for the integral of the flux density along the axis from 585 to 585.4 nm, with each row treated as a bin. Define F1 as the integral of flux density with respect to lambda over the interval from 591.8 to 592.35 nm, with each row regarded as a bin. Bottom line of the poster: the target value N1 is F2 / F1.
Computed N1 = 0.68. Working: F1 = 13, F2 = 9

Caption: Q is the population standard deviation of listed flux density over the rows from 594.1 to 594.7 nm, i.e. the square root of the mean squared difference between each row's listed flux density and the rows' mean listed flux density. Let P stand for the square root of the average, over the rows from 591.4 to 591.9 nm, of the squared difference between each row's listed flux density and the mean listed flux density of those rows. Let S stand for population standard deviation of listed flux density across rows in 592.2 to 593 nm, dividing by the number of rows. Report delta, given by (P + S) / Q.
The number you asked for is 1.9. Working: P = 0.92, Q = 0.7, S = 0.35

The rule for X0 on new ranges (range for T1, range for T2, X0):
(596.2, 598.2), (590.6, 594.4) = 3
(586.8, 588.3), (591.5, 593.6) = 6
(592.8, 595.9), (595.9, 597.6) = 4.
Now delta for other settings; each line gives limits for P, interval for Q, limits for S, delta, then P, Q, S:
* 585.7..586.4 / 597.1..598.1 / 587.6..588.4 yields 6.6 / 1.46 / 0.4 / 1.00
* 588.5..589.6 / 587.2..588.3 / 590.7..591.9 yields 1.0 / 1.07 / 2.1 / 1.04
